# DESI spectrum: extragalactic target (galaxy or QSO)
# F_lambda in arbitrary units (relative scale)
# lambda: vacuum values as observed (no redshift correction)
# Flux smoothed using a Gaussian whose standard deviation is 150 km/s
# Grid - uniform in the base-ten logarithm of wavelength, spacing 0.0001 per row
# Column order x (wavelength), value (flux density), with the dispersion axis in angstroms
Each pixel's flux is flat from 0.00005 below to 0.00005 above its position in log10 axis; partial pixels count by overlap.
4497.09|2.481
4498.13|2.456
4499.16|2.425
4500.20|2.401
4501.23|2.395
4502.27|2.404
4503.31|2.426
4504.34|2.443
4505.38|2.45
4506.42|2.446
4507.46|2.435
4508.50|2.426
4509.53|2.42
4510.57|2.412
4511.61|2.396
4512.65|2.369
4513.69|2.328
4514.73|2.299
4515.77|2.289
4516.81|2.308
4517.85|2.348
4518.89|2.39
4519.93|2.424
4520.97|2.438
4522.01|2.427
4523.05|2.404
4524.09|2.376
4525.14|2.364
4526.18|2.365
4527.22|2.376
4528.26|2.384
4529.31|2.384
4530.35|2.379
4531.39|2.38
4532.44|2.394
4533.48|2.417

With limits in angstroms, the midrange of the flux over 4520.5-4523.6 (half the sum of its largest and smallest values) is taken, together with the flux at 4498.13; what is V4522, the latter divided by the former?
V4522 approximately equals 1.01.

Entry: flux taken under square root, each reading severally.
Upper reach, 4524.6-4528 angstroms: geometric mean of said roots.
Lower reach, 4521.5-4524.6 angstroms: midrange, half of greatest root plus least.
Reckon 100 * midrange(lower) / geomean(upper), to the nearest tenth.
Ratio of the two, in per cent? 100.7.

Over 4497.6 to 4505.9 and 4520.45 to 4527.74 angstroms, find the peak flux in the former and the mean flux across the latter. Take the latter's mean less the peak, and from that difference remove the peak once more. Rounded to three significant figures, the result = -2.52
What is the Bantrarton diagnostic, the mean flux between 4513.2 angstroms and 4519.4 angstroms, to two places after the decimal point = 2.33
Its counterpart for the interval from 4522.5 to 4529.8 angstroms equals 2.38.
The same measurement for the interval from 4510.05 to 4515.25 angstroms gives 2.36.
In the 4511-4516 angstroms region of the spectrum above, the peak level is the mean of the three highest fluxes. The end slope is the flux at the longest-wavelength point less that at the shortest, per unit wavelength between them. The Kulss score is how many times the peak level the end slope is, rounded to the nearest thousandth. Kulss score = -0.011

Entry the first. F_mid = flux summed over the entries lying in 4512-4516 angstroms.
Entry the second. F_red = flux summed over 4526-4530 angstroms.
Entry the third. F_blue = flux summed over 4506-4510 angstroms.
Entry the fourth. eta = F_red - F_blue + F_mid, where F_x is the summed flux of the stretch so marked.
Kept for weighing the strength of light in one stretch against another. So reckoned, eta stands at 9.1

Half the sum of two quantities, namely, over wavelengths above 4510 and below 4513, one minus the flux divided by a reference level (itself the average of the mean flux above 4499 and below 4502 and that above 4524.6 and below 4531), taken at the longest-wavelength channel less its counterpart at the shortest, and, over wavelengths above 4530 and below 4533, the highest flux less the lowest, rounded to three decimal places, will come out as 0.016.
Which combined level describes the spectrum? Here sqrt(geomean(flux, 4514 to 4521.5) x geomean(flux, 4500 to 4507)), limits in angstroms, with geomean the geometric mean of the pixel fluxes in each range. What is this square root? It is 2.389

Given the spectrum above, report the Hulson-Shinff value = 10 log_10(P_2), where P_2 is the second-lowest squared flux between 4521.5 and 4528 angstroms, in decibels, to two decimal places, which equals 7.48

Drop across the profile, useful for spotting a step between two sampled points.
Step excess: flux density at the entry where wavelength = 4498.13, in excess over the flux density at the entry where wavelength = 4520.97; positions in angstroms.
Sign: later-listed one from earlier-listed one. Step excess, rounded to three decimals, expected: 0.018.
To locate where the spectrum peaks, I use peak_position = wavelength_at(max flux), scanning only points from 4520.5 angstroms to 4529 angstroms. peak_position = 4520.97 angstroms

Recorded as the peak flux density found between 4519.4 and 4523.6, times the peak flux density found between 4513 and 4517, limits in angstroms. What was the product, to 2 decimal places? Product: 5.68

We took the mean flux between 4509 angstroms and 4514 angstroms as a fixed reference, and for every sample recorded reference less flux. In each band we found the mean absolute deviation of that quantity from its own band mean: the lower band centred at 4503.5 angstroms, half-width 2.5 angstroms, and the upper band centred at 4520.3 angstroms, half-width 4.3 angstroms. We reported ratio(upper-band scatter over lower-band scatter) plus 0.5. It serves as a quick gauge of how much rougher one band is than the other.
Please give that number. 2.3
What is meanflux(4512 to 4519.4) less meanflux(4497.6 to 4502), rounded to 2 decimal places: -0.09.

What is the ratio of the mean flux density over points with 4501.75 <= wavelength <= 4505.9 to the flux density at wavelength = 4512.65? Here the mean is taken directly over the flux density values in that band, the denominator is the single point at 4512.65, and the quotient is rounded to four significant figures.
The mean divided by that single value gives 1.026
